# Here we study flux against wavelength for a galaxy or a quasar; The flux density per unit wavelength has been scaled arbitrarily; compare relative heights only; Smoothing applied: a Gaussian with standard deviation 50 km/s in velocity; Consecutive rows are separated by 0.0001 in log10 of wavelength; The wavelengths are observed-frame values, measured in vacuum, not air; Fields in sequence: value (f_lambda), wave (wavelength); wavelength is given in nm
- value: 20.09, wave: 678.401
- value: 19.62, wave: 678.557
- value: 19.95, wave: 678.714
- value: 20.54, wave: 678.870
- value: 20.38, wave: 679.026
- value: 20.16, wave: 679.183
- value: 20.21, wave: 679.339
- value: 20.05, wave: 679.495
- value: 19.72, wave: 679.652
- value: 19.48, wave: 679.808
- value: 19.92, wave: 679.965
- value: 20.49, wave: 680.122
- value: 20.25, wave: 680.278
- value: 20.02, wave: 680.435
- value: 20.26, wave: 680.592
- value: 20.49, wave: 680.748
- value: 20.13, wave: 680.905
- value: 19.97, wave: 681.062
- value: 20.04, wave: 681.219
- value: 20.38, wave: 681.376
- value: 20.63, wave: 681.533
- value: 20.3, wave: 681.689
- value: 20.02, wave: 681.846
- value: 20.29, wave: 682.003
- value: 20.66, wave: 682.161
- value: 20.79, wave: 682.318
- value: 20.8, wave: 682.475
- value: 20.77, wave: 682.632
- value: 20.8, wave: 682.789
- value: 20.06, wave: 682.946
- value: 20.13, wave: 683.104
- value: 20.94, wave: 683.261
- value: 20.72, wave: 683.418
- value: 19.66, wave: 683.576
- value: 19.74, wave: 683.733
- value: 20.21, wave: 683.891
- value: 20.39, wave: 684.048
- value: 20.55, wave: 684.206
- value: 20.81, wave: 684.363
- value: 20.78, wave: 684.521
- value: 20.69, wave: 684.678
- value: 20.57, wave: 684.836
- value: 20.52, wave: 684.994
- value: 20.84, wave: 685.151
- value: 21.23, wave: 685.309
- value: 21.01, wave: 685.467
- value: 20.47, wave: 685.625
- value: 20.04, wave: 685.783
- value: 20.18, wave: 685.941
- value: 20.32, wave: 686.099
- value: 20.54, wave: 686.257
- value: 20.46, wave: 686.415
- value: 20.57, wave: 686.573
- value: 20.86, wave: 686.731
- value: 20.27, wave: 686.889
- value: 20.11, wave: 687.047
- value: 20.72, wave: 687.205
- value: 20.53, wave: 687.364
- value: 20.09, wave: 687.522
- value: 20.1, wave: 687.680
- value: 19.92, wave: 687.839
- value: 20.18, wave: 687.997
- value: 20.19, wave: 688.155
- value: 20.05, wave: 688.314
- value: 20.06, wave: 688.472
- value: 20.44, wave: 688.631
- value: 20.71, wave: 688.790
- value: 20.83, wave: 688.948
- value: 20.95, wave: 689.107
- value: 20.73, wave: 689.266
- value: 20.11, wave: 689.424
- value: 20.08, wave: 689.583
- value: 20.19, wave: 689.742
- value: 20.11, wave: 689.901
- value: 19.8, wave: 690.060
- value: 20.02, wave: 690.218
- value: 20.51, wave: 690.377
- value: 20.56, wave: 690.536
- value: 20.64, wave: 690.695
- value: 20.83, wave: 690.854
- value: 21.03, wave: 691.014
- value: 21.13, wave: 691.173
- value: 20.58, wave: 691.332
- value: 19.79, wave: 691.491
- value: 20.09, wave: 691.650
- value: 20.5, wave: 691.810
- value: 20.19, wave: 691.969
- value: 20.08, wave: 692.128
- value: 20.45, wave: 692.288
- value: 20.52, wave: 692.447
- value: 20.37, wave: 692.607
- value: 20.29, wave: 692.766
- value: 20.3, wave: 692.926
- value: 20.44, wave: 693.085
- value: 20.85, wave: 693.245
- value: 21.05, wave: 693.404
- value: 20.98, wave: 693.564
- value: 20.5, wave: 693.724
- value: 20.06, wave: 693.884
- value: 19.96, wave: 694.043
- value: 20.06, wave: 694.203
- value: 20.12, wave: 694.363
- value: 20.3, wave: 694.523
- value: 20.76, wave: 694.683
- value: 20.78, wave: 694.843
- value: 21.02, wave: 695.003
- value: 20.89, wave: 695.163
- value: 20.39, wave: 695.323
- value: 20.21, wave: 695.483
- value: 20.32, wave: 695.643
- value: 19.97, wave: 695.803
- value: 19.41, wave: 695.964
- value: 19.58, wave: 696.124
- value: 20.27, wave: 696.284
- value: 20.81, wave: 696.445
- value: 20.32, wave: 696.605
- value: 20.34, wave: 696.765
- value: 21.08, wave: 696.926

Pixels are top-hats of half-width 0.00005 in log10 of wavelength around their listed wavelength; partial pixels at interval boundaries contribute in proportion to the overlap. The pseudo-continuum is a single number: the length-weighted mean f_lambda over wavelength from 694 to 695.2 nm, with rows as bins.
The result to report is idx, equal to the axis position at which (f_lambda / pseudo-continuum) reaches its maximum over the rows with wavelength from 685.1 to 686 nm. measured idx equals 685.309 nm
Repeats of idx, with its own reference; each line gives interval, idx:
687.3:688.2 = 687.364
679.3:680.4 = 680.122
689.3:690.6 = 690.536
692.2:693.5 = 693.404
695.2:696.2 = 695.323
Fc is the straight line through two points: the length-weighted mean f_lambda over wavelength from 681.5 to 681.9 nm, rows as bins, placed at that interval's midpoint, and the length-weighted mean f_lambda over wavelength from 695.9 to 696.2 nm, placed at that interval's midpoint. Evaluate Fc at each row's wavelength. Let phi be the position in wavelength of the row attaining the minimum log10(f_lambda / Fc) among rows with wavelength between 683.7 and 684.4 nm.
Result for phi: 683.733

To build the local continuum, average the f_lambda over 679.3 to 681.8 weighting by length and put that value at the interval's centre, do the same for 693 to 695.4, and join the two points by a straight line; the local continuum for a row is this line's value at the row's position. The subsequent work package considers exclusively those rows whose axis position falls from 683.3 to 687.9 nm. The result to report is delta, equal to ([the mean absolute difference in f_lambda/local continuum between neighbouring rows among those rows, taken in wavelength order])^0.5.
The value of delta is 0.115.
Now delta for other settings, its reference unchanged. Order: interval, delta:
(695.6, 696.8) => 0.140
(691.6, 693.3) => 0.100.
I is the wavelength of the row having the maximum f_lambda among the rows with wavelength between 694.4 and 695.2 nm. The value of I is 695.003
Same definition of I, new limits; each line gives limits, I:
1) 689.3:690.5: 690.377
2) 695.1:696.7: 695.163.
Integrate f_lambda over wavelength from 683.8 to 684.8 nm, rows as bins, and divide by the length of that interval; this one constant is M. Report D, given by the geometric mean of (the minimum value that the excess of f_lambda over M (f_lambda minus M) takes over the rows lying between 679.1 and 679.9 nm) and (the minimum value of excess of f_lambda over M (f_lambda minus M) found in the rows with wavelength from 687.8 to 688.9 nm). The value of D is 0.83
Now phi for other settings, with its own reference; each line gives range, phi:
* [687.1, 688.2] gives 687.839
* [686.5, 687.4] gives 687.047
